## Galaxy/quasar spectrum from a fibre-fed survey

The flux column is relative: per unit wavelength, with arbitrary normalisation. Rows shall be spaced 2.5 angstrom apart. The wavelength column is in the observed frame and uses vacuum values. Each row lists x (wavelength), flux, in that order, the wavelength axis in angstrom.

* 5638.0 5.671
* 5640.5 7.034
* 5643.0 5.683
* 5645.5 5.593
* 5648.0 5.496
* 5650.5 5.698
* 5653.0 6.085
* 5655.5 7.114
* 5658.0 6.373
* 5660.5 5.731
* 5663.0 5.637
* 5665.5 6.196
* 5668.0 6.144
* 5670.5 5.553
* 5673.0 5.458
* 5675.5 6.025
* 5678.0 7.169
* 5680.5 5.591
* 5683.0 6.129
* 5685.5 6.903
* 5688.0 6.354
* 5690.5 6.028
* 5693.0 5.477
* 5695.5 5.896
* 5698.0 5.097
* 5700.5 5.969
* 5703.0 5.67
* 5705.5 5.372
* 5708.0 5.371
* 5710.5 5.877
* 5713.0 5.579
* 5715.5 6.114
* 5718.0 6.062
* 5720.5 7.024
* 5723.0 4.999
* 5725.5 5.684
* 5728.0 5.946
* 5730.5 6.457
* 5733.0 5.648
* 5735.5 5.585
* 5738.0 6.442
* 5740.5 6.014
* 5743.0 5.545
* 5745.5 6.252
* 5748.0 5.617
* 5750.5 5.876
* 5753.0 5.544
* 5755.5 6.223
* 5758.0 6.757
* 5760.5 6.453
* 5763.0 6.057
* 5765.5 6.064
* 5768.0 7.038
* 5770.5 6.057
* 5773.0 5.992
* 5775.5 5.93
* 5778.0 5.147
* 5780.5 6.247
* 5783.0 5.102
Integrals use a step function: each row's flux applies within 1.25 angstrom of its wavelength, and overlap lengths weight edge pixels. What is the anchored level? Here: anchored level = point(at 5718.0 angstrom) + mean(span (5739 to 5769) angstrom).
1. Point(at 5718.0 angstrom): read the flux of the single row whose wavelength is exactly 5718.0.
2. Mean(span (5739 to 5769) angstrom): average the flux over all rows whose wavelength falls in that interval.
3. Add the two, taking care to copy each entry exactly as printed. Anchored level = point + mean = 12.2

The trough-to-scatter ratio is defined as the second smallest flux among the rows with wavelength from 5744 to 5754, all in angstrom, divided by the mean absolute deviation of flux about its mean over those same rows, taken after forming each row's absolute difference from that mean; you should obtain 23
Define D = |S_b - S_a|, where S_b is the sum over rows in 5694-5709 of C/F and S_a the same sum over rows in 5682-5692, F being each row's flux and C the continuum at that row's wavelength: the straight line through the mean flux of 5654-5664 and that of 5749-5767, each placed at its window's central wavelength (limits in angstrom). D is 2.8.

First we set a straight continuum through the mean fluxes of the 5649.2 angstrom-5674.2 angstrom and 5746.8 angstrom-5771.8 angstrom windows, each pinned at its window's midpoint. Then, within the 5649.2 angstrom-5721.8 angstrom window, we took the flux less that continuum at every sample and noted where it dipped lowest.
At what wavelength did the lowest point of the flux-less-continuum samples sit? 5698.0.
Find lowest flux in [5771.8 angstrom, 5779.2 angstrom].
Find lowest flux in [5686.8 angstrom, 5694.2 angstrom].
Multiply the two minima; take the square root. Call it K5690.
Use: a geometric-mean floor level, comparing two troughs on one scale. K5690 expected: 5.31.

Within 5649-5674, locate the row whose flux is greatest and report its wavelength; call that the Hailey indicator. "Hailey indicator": 5655.5 angstrom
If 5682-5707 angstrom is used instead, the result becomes 5685.5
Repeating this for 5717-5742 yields 5720.5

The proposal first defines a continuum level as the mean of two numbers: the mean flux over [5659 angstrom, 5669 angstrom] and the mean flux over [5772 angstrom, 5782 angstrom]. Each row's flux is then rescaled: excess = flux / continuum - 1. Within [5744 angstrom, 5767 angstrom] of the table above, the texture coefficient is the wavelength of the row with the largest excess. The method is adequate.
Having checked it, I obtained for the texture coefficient 5758.0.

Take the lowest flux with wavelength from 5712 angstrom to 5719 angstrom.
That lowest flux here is 5.579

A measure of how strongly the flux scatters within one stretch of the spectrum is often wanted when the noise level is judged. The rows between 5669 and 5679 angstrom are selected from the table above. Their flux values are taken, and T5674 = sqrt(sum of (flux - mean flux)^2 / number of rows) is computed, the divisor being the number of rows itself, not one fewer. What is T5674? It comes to 0.68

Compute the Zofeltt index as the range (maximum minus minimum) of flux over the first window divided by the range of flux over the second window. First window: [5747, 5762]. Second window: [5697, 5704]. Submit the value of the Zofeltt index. 1.39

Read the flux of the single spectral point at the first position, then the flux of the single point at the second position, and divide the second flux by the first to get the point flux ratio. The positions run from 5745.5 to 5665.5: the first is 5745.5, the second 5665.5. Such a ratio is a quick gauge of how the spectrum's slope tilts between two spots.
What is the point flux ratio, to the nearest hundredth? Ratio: 0.99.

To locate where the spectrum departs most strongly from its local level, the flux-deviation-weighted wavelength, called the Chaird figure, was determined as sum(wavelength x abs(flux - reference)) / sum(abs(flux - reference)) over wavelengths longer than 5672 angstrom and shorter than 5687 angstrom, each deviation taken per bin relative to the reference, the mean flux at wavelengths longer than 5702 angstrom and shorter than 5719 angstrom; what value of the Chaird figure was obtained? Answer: 5680.5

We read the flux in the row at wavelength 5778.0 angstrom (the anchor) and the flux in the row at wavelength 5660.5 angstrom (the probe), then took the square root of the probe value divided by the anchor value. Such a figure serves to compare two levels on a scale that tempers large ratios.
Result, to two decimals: 1.06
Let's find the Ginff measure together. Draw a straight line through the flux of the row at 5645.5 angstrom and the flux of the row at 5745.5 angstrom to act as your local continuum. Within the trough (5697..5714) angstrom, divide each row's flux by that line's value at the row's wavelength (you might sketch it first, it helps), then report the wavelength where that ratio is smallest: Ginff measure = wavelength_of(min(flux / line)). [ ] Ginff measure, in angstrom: 5698.0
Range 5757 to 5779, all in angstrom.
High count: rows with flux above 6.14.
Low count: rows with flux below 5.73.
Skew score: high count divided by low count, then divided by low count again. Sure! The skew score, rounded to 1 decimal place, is 3.0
